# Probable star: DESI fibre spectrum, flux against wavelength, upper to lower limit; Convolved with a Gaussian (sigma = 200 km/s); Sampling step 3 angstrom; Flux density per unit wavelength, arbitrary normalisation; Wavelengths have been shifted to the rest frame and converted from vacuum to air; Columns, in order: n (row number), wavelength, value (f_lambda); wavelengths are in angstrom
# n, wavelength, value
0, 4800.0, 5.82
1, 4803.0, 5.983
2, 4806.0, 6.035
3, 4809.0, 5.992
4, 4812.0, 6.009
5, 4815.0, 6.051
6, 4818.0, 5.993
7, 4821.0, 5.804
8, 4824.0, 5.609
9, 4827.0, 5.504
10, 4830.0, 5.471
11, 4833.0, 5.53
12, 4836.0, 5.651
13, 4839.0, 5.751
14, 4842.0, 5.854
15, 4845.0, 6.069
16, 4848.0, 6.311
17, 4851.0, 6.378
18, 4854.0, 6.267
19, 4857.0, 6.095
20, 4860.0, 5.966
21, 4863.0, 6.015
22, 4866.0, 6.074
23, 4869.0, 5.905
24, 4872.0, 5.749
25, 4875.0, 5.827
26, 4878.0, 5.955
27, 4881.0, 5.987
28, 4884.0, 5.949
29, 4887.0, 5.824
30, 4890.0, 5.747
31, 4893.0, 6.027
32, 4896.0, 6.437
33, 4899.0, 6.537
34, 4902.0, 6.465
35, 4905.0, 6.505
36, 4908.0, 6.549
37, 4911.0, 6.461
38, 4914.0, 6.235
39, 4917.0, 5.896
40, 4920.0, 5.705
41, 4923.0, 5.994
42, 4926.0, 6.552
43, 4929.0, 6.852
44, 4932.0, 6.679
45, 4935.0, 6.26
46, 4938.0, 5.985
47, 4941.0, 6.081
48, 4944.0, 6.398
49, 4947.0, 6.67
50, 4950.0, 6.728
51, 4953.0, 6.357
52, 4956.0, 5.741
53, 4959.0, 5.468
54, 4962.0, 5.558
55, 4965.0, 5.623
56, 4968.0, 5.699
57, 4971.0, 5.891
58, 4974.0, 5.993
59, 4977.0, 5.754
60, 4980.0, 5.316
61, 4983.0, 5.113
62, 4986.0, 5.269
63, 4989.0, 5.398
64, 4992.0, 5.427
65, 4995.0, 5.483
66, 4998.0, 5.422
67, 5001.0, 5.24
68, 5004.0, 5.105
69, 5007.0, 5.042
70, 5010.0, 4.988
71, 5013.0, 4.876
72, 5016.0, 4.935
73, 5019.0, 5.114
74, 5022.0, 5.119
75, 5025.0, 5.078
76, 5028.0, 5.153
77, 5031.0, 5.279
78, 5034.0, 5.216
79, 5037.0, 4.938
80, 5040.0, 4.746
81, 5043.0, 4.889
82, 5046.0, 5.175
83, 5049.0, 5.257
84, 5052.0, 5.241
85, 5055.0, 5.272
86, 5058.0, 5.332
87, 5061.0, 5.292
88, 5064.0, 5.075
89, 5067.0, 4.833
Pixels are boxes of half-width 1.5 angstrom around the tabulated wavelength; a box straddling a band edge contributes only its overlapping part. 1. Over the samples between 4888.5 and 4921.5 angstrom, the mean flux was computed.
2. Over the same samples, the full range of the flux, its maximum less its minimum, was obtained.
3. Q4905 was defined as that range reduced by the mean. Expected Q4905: -5.4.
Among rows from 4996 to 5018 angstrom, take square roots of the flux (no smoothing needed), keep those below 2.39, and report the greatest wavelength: 5016.0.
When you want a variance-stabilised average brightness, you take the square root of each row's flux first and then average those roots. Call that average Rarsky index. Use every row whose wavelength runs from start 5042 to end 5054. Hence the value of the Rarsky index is 2.27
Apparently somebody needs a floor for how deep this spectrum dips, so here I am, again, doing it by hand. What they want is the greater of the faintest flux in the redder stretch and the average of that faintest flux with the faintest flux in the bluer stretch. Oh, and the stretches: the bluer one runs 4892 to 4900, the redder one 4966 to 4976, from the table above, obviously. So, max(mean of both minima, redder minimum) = 5.9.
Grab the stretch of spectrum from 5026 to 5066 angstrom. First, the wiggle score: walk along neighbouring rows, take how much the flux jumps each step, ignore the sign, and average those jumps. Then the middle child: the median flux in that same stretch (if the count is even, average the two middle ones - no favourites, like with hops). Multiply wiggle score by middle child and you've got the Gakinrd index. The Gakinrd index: 0.67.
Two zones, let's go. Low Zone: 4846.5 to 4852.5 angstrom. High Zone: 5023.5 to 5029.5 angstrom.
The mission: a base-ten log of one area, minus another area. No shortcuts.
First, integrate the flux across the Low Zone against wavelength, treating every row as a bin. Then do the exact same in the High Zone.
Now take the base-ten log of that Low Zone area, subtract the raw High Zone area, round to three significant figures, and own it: -29.1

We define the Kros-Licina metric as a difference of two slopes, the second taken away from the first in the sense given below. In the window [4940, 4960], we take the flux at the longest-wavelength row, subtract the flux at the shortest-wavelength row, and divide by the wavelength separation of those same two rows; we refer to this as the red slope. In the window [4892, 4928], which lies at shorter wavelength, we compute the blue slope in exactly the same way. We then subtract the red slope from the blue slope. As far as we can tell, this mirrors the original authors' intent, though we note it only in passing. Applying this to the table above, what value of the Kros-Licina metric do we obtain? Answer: 0.05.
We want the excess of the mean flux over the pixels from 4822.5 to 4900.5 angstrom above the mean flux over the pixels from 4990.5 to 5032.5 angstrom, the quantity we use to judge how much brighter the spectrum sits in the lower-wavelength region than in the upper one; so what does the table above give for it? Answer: 0.78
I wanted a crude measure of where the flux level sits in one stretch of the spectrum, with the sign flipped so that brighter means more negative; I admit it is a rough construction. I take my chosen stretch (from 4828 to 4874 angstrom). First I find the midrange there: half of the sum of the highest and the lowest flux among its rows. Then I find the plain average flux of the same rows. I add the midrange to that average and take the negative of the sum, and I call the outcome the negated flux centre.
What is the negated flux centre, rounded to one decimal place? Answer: -11.9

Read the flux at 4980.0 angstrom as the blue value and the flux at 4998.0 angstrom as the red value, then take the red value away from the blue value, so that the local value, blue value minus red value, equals -0.11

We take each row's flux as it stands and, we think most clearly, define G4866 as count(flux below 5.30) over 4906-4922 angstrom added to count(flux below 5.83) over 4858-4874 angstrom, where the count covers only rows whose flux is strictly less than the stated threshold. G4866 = 1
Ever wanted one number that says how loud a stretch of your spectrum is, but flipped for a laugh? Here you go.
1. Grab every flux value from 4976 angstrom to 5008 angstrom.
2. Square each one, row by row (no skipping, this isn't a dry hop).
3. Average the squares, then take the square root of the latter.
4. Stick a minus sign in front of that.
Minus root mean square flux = -5.33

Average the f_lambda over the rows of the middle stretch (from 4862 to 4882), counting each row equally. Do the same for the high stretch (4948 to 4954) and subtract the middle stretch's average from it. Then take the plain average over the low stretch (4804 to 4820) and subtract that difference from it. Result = 5.4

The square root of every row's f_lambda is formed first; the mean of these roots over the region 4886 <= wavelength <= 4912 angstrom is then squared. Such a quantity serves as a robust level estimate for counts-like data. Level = 6.3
